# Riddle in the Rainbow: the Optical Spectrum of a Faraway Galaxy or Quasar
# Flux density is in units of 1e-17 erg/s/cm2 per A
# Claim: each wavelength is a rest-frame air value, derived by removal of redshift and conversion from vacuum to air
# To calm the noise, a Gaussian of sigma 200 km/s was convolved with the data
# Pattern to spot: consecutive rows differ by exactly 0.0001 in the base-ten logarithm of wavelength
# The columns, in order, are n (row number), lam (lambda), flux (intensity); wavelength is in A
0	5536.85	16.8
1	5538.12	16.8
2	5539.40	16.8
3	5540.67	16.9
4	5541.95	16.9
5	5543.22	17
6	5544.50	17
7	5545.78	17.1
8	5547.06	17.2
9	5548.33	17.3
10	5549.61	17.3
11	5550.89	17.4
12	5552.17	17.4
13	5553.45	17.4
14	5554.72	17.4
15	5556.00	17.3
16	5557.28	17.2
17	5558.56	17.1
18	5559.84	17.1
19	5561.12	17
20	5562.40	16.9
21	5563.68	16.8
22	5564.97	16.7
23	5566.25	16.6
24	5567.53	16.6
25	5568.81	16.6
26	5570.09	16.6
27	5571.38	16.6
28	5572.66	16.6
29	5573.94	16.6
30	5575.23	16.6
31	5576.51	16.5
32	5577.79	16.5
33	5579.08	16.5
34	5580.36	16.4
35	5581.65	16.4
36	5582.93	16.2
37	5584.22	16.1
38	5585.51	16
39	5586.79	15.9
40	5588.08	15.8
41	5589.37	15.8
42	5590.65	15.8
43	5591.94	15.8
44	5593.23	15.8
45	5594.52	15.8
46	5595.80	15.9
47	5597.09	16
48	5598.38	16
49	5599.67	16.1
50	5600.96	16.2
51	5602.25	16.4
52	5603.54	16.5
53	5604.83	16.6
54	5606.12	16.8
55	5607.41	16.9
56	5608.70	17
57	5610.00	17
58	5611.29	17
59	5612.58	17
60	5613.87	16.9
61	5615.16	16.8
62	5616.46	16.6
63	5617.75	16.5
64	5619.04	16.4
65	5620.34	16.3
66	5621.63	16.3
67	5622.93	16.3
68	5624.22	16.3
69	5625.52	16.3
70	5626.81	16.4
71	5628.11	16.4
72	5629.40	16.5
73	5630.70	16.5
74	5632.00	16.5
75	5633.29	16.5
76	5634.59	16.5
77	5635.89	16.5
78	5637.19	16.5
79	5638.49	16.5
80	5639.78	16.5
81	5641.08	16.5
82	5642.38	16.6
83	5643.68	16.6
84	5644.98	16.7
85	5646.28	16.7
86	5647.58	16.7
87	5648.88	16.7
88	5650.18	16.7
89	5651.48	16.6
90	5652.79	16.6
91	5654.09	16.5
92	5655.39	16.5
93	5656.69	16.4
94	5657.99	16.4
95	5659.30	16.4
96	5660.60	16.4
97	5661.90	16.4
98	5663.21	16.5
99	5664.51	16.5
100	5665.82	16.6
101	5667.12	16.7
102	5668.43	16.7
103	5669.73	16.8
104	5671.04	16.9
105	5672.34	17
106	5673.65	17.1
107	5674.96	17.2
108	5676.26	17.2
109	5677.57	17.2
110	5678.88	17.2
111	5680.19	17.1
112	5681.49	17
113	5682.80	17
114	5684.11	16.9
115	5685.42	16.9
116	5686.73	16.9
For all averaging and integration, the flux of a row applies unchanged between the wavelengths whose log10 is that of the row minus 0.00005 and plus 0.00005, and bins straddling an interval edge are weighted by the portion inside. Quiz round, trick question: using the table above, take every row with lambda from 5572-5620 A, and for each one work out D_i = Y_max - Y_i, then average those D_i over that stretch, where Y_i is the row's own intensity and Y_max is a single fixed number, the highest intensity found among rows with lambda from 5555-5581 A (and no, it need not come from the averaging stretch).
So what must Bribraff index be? 0.93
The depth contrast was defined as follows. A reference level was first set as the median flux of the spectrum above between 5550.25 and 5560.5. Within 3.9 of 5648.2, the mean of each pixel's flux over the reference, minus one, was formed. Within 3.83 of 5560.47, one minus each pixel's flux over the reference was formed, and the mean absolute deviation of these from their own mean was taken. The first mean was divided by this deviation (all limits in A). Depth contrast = -5.7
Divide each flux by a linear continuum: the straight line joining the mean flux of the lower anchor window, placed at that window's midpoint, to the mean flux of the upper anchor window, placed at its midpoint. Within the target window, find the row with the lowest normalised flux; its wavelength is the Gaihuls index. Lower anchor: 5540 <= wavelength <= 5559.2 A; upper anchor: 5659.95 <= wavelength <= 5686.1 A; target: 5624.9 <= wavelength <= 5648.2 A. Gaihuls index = 5625.52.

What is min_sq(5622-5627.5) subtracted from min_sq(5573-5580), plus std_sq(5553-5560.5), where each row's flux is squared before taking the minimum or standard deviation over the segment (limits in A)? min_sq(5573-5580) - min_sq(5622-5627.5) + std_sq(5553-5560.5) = 11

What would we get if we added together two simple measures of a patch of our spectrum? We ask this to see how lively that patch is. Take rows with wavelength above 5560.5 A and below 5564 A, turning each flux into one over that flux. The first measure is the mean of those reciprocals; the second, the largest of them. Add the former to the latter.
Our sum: 0.119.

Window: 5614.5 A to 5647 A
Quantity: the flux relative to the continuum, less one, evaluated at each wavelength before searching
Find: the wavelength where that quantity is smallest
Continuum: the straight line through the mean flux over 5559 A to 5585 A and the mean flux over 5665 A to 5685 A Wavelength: 5625.52 A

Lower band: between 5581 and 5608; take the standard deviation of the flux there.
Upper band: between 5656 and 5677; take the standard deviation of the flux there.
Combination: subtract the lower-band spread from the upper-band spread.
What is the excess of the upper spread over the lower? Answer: -0.05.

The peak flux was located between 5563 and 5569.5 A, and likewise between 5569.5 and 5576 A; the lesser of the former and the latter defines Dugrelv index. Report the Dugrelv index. 16.6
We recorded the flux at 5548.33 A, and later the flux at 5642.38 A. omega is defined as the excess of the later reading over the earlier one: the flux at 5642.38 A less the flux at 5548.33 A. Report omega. -0.7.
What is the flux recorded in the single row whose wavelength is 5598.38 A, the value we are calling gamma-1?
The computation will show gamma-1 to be 16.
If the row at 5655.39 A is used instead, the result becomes 16.5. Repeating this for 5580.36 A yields 16.4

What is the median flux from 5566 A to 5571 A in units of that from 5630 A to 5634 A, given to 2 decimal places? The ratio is 1.01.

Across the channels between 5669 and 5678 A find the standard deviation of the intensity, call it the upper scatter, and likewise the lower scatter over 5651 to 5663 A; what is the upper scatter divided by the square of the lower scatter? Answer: 22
